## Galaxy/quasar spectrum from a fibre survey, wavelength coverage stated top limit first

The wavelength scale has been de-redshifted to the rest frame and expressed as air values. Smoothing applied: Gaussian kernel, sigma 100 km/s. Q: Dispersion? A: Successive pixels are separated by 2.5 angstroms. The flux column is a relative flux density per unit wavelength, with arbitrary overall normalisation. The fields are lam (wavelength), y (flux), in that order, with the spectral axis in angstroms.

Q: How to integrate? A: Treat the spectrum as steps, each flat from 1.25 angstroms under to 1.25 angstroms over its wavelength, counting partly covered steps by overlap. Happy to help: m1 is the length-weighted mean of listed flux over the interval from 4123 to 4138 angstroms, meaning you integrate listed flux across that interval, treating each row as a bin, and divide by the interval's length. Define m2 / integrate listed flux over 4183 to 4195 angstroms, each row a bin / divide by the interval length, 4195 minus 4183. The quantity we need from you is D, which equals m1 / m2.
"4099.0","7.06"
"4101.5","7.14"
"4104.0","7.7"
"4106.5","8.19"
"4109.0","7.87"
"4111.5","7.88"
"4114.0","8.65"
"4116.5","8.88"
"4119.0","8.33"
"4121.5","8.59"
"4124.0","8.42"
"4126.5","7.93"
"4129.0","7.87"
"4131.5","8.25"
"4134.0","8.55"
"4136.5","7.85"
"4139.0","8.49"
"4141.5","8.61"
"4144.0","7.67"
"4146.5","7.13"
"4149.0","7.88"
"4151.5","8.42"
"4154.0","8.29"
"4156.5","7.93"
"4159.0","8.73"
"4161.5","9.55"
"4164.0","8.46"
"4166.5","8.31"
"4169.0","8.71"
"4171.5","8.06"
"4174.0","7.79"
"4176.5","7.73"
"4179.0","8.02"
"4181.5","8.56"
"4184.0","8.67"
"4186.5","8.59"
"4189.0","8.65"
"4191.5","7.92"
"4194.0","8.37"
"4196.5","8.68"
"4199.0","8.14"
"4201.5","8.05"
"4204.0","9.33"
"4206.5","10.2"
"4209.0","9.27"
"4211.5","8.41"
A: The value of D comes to 0.97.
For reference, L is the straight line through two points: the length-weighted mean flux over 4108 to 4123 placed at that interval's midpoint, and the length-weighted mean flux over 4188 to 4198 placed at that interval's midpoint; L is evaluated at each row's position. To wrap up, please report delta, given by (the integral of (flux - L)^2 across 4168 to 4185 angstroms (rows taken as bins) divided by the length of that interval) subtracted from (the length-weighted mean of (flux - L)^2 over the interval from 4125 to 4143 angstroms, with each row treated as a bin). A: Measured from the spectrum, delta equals -0.06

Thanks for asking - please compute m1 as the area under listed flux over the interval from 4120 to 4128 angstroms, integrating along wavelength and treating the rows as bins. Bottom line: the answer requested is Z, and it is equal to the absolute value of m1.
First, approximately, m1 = 66.4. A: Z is 66.4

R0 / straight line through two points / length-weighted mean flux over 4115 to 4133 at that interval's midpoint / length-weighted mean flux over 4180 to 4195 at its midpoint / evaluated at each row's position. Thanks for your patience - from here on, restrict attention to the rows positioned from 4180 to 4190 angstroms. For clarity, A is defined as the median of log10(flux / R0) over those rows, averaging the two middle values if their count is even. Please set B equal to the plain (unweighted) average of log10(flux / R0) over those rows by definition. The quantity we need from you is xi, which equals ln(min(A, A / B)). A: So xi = -4.78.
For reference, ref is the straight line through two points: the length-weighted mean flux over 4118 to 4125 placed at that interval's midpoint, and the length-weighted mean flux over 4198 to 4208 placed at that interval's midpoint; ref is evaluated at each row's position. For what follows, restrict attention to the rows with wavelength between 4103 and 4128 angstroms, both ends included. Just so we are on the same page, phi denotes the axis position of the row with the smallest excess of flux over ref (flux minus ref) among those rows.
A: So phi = 4104.0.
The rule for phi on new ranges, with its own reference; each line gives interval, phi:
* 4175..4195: 4176.5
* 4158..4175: 4174.0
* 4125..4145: 4144.0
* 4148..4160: 4149.0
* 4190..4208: 4191.5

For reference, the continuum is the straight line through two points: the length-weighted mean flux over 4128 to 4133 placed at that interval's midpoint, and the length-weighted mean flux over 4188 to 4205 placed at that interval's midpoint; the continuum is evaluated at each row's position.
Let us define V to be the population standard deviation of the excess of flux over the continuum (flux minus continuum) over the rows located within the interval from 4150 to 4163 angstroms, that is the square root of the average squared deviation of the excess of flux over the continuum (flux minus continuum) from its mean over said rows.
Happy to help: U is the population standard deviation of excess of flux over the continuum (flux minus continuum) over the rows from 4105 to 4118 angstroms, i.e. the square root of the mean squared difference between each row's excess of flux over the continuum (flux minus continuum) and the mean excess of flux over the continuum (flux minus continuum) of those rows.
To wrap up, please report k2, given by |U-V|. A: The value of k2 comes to 0.140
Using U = 0.39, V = 0.53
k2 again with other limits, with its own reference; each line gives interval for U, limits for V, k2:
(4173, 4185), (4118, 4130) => 0.077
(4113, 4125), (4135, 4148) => 0.354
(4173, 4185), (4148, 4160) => 0.066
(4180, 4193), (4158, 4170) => 0.143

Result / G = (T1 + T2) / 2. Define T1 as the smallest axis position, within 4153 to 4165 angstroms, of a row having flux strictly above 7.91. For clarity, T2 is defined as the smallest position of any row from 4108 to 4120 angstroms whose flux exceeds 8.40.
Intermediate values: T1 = 4154.0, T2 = 4114.0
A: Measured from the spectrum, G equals 4134.0 angstroms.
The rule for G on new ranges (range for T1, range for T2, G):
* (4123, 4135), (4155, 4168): 4141.5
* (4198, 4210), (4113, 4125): 4156.5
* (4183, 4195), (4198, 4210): 4194.0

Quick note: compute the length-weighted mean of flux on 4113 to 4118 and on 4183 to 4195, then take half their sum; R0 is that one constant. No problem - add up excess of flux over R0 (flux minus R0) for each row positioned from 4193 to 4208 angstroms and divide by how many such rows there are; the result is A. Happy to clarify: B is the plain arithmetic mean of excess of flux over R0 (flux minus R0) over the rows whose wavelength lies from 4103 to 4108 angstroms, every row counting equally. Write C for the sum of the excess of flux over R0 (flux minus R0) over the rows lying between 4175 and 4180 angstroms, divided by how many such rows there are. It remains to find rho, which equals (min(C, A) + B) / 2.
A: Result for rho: -0.68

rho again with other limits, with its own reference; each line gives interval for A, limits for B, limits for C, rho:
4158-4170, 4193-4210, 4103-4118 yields -0.06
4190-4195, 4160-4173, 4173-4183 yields -0.27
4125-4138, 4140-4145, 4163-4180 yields -0.48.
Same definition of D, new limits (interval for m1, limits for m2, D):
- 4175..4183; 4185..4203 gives 0.97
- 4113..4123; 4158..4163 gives 0.94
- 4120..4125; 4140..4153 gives 1.07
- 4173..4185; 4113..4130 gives 0.97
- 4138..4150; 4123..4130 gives 0.98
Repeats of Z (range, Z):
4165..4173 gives 66.8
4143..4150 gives 52.8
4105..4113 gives 63.9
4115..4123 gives 68.8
